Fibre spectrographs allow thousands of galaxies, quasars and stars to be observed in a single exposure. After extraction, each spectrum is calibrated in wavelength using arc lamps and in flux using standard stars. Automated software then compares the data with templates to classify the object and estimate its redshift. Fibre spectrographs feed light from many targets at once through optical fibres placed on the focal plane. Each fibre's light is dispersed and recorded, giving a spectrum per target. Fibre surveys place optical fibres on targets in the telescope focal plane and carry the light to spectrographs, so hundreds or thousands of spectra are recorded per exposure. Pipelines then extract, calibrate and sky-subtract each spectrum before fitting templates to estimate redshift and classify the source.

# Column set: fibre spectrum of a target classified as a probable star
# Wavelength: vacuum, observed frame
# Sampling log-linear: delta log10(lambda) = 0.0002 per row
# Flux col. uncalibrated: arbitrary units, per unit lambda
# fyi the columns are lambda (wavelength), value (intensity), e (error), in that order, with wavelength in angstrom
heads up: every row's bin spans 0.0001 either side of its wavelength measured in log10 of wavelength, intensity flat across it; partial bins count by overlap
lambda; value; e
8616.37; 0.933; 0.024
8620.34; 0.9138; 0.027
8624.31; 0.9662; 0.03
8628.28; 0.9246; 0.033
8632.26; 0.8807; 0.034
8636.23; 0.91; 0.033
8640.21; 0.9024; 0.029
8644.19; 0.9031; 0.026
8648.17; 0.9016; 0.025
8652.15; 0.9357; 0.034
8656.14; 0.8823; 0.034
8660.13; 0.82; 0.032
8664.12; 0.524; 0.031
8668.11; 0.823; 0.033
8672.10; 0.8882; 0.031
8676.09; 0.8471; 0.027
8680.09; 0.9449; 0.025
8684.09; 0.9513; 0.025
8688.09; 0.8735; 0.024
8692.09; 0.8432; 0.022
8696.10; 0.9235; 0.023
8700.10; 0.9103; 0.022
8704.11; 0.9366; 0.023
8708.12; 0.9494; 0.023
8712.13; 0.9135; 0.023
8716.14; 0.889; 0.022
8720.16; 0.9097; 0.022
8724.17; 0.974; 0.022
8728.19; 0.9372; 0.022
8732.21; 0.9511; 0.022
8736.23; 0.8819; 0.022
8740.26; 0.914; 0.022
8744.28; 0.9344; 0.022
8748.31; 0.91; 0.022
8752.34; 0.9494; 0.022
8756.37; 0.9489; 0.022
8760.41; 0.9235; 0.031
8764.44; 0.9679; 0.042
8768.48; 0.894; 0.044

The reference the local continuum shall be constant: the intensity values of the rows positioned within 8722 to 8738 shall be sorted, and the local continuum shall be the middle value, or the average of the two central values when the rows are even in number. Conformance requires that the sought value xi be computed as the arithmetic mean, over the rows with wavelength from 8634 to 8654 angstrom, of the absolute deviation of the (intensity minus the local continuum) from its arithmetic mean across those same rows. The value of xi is 0.01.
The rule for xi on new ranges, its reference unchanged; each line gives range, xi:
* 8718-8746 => 0.02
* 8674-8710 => 0.04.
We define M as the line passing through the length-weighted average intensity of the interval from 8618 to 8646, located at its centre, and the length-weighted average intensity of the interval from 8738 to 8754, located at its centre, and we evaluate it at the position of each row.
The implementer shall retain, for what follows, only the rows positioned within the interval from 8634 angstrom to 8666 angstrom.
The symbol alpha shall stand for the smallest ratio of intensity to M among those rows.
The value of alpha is 0.571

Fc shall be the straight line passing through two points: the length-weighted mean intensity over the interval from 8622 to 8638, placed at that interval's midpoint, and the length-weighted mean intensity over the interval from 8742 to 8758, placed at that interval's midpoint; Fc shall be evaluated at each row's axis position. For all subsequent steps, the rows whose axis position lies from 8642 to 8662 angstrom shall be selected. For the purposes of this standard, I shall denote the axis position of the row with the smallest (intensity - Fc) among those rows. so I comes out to 8660.13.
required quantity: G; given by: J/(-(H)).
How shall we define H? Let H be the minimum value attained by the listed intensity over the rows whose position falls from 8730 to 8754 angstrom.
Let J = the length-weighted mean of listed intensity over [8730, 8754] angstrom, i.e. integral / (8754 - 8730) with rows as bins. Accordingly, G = -1.05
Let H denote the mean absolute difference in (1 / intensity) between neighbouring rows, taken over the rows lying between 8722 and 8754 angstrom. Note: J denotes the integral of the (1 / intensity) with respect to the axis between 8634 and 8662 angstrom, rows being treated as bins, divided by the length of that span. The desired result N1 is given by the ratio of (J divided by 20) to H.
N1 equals 1.4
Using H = 0.039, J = 1.12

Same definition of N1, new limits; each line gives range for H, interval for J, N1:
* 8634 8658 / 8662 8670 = 3.3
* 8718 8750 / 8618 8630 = 1.2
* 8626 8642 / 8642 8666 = 1.9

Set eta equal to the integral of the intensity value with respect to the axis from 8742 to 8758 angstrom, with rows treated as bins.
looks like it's 15.0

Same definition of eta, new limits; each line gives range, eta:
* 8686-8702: 14.2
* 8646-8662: 14.2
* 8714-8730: 14.8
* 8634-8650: 14.5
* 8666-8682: 14.0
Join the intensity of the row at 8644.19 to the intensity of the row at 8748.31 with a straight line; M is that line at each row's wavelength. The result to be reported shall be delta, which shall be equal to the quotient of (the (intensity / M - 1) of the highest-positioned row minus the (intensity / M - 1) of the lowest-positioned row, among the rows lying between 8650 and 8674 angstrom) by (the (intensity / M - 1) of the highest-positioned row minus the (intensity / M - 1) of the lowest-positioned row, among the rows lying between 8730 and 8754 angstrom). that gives 15.9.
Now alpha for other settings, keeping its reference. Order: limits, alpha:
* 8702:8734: 0.963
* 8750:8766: 0.996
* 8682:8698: 0.916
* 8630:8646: 0.963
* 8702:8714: 0.990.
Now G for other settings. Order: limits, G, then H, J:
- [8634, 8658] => -1.03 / 0.8823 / 0.91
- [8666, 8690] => -1.08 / 0.823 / 0.89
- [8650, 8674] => -1.55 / 0.524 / 0.81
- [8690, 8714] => -1.08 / 0.8432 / 0.91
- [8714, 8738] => -1.05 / 0.8819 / 0.92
